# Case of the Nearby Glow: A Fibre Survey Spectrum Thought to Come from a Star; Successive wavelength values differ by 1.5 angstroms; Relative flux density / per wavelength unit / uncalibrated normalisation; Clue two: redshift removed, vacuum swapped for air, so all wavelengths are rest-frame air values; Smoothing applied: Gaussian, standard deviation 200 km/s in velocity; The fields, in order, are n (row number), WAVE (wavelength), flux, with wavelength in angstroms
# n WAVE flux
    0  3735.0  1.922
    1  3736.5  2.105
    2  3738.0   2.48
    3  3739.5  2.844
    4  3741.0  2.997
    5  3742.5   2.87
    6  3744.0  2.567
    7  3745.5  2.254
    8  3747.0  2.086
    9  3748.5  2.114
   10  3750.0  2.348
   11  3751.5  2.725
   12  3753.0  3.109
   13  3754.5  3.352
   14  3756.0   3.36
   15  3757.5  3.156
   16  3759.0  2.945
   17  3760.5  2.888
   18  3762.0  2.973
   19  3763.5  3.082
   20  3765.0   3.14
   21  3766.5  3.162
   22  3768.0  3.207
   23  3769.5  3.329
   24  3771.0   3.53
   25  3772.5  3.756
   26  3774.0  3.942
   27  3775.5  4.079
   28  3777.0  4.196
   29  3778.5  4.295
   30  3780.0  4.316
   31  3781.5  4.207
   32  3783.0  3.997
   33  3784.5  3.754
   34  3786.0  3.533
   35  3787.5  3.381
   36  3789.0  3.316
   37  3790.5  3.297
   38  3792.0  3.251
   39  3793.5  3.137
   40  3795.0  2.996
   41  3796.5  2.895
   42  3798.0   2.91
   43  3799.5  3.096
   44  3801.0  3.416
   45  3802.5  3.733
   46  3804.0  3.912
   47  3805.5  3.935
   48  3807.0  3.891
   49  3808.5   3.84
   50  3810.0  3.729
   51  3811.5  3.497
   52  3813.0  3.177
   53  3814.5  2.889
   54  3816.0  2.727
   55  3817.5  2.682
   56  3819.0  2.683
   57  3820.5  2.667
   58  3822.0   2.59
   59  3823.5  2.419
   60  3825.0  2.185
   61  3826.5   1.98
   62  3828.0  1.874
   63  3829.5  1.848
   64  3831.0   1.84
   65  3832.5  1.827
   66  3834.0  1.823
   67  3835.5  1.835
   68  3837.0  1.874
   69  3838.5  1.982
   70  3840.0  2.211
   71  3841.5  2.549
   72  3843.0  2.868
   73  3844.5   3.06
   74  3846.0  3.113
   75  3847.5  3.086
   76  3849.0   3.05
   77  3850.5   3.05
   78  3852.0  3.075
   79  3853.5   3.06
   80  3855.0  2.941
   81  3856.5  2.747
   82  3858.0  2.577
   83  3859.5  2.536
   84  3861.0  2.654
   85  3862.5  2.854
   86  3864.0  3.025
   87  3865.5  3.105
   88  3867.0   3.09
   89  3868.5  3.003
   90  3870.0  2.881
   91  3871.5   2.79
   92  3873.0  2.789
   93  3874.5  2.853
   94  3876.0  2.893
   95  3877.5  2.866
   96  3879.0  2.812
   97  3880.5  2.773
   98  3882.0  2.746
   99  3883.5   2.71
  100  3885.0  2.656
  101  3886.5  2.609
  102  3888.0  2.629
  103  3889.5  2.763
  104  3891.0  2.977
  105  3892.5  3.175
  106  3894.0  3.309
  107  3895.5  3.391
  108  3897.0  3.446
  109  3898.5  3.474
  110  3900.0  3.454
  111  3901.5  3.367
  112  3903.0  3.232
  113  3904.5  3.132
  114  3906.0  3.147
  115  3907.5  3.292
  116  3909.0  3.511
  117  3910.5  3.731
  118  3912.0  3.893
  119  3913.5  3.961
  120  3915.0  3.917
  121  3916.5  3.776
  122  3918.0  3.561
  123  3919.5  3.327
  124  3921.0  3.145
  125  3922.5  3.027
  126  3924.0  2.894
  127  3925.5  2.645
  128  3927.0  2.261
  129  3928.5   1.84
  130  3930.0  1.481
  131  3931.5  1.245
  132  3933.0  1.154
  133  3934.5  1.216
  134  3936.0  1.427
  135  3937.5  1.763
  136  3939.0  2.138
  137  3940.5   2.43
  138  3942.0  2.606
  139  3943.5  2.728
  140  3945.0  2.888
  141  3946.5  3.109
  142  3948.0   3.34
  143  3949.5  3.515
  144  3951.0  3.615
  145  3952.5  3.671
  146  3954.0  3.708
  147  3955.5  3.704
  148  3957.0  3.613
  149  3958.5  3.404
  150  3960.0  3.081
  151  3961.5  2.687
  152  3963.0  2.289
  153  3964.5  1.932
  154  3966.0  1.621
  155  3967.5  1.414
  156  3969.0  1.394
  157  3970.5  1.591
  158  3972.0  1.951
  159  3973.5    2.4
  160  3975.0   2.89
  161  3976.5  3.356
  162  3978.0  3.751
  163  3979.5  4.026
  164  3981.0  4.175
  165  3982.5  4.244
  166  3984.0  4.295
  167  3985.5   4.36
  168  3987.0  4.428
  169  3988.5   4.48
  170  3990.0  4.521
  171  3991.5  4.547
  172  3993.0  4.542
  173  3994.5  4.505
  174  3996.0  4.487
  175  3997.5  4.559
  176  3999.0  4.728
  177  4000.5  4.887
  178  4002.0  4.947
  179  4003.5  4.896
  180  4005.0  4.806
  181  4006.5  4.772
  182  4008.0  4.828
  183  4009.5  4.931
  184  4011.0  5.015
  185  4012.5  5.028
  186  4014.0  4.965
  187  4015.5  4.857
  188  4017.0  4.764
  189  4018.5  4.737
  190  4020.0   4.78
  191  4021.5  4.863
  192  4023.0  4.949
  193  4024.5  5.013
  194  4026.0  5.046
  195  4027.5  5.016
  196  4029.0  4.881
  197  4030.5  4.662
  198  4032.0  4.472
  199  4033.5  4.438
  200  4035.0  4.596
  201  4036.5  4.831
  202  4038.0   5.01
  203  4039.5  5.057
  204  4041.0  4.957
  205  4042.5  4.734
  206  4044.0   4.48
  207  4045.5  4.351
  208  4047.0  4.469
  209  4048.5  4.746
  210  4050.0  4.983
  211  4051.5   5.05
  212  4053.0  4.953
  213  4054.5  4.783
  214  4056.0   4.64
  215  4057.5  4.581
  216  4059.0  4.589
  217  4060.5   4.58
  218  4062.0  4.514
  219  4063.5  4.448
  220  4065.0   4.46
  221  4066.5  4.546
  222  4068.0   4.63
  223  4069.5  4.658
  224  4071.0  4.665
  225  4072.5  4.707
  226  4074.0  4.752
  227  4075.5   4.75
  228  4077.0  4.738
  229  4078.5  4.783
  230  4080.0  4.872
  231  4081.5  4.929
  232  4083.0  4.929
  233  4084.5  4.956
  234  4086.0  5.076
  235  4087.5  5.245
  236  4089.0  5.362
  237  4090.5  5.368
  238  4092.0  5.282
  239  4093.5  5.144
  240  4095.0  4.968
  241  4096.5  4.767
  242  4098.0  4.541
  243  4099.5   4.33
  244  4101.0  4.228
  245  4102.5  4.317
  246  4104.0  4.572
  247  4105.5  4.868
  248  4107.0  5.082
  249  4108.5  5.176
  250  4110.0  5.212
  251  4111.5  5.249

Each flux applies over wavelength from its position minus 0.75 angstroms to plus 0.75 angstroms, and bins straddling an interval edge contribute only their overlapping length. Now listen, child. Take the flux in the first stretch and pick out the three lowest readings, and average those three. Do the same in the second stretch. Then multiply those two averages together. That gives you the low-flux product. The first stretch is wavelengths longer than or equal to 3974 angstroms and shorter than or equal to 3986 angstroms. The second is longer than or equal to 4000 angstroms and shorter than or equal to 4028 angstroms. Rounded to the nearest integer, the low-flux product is 16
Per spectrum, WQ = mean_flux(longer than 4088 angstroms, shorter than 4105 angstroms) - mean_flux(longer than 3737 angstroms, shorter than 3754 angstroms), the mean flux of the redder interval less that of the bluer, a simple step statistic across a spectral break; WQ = 2.23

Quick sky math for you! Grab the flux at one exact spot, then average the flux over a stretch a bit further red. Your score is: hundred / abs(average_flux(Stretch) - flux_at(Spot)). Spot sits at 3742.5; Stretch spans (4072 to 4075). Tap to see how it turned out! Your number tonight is 54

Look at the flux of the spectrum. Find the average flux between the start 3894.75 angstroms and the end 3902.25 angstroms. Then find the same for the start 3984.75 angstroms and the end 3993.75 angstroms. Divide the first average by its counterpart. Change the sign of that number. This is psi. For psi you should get -0.76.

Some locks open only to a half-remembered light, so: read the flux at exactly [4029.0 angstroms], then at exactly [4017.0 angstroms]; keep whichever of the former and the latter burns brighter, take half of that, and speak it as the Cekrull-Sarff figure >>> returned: 2.4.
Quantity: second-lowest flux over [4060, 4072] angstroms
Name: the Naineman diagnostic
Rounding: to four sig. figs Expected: 4.460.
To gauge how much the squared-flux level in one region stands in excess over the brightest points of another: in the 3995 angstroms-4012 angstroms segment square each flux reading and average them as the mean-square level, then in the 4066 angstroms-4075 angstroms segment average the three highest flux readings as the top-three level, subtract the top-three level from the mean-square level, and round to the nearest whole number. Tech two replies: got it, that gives 18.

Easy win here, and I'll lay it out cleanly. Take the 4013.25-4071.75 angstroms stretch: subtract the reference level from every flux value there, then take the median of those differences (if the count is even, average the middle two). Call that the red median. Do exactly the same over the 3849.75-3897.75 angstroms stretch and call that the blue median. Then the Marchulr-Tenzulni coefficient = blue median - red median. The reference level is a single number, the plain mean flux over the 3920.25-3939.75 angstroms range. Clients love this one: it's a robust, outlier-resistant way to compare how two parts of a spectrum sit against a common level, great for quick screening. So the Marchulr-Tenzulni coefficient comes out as -1.9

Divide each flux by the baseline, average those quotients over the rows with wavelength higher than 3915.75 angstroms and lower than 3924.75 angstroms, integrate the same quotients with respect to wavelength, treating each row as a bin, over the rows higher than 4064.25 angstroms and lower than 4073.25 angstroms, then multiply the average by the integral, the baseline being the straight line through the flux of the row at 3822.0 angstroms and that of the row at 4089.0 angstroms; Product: 7.3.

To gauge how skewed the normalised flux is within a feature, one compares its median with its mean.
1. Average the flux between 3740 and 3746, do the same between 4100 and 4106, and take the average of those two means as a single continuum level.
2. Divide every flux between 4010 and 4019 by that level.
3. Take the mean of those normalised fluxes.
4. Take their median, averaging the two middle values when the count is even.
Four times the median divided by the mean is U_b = 4.01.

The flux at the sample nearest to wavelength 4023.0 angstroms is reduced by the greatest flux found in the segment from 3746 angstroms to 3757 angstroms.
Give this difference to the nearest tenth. 1.6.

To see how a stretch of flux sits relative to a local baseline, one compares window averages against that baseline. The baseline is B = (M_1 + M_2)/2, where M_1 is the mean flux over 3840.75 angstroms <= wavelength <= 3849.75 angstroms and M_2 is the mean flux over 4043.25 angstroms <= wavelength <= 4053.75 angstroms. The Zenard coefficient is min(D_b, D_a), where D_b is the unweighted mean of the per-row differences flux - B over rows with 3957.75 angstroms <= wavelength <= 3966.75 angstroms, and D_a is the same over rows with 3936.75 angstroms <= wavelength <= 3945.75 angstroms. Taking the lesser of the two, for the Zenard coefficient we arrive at -1.4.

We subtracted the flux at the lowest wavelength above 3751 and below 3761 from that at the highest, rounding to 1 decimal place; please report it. 0.2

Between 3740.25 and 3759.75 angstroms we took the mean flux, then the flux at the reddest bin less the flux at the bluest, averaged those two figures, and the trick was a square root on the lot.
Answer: 1.2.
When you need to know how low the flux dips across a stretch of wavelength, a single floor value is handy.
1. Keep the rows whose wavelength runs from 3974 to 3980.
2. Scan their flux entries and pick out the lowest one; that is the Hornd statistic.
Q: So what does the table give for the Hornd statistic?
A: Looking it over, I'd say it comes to 2.89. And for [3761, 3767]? 2.973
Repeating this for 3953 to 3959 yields 3.404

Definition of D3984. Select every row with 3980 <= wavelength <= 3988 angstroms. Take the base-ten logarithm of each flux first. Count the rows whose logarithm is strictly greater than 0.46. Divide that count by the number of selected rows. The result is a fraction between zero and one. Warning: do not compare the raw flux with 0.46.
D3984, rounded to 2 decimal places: 1.00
